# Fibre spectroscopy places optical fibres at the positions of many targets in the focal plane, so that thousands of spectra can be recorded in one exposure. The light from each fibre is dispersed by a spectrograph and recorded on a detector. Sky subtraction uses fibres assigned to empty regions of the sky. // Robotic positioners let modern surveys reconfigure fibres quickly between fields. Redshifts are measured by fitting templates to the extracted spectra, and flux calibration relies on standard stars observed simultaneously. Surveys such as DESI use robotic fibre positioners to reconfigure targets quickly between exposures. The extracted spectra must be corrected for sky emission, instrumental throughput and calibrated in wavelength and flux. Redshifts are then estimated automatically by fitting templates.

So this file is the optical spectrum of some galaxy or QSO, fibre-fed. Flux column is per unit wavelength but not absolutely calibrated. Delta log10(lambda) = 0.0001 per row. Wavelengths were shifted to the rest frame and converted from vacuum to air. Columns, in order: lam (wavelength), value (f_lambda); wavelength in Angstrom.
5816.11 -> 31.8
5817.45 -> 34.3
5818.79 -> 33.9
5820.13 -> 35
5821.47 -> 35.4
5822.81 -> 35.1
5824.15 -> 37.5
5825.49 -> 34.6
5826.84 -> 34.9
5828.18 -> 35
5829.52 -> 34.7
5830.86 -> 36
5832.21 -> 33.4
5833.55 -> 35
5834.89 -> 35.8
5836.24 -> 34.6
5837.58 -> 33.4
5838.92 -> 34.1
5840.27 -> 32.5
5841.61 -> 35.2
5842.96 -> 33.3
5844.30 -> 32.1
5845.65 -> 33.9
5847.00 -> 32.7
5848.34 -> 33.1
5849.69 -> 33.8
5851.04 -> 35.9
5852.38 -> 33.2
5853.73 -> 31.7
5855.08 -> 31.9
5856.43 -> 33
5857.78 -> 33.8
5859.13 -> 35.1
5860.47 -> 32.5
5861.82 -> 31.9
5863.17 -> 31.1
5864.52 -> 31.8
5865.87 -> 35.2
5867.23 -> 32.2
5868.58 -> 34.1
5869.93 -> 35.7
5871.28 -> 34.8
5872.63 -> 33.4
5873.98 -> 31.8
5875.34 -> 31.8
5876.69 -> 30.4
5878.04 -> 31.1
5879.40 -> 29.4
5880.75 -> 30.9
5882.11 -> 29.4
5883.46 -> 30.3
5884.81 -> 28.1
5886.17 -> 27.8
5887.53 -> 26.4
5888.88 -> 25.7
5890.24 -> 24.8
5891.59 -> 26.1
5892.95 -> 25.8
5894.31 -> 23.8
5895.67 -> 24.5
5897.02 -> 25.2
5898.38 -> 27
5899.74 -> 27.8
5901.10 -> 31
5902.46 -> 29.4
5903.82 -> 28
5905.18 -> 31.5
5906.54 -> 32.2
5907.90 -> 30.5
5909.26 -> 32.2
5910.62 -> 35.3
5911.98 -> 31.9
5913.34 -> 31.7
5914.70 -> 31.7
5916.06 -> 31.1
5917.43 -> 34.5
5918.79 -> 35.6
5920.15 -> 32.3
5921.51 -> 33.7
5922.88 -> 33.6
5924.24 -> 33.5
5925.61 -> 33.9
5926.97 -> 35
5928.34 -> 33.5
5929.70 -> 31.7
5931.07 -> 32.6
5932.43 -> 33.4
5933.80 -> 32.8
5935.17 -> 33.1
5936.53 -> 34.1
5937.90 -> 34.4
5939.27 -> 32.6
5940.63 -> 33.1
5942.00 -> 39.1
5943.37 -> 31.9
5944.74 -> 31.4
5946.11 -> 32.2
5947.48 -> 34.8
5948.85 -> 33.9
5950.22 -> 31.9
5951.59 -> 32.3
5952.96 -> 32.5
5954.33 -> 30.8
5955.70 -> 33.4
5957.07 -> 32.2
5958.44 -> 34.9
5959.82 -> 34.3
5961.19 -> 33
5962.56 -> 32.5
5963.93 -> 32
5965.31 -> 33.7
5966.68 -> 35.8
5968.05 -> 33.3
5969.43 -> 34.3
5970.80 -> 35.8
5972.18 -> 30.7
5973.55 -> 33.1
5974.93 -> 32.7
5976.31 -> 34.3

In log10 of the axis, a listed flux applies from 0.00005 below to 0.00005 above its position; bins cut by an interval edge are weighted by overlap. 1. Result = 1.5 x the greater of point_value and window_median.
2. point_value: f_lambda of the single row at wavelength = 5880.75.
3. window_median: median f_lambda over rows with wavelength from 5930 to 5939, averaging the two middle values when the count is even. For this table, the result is 49.9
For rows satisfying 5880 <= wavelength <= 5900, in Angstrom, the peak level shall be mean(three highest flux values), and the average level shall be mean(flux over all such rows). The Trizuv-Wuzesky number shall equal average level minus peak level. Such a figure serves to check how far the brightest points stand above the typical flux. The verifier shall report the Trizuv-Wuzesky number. -3.3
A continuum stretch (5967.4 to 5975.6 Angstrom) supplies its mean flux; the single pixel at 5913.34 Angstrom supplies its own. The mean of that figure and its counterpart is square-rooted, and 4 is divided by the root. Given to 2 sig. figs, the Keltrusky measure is 0.70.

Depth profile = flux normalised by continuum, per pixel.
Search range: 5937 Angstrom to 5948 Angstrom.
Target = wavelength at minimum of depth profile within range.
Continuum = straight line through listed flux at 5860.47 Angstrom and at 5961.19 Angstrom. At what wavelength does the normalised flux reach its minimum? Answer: 5944.74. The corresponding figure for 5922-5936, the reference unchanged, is 5929.70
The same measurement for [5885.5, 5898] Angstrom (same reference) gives 5894.31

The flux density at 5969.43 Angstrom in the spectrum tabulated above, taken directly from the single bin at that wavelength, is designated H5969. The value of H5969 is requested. 34.3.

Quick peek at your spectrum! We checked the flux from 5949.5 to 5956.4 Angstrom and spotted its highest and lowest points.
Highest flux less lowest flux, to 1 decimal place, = 2.6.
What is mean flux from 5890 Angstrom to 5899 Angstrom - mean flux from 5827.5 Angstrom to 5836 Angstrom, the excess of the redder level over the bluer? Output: -10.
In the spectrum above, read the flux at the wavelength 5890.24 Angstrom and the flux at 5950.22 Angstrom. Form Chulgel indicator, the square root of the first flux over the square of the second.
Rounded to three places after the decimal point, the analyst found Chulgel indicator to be 0.156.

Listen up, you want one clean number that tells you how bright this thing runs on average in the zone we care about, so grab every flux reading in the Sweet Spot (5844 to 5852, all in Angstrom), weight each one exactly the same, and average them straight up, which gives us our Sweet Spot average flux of 33.6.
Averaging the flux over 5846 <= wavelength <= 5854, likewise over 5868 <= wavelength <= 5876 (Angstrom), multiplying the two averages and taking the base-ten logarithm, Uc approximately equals 3.05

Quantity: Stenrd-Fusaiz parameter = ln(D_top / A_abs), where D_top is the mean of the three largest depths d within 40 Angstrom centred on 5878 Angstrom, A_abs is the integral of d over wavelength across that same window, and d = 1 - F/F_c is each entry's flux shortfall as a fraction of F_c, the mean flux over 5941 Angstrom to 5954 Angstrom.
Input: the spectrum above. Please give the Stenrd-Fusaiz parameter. -2.7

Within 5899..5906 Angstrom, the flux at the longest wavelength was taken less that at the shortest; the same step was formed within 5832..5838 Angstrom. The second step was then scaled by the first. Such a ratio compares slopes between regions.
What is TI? 0.0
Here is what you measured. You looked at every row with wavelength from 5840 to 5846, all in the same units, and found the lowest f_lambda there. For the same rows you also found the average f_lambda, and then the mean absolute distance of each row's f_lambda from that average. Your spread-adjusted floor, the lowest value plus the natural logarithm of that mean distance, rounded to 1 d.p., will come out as 32.0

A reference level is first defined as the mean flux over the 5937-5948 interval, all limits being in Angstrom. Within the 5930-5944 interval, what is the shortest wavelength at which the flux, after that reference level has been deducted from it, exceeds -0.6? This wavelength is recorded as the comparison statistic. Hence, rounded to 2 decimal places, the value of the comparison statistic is 5932.43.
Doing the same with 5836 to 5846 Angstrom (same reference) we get 5836.24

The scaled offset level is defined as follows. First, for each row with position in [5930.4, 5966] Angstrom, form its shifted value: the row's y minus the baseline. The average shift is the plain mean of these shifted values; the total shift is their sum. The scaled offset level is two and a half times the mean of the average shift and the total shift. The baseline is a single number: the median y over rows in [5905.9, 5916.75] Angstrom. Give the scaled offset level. 47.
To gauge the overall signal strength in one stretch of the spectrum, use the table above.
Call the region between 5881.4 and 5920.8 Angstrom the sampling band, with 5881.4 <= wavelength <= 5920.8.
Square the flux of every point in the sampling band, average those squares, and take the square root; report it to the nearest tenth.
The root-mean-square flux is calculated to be 29.5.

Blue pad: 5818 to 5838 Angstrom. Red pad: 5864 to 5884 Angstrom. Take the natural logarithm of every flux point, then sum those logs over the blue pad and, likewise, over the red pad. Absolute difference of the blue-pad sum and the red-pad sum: 1.27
